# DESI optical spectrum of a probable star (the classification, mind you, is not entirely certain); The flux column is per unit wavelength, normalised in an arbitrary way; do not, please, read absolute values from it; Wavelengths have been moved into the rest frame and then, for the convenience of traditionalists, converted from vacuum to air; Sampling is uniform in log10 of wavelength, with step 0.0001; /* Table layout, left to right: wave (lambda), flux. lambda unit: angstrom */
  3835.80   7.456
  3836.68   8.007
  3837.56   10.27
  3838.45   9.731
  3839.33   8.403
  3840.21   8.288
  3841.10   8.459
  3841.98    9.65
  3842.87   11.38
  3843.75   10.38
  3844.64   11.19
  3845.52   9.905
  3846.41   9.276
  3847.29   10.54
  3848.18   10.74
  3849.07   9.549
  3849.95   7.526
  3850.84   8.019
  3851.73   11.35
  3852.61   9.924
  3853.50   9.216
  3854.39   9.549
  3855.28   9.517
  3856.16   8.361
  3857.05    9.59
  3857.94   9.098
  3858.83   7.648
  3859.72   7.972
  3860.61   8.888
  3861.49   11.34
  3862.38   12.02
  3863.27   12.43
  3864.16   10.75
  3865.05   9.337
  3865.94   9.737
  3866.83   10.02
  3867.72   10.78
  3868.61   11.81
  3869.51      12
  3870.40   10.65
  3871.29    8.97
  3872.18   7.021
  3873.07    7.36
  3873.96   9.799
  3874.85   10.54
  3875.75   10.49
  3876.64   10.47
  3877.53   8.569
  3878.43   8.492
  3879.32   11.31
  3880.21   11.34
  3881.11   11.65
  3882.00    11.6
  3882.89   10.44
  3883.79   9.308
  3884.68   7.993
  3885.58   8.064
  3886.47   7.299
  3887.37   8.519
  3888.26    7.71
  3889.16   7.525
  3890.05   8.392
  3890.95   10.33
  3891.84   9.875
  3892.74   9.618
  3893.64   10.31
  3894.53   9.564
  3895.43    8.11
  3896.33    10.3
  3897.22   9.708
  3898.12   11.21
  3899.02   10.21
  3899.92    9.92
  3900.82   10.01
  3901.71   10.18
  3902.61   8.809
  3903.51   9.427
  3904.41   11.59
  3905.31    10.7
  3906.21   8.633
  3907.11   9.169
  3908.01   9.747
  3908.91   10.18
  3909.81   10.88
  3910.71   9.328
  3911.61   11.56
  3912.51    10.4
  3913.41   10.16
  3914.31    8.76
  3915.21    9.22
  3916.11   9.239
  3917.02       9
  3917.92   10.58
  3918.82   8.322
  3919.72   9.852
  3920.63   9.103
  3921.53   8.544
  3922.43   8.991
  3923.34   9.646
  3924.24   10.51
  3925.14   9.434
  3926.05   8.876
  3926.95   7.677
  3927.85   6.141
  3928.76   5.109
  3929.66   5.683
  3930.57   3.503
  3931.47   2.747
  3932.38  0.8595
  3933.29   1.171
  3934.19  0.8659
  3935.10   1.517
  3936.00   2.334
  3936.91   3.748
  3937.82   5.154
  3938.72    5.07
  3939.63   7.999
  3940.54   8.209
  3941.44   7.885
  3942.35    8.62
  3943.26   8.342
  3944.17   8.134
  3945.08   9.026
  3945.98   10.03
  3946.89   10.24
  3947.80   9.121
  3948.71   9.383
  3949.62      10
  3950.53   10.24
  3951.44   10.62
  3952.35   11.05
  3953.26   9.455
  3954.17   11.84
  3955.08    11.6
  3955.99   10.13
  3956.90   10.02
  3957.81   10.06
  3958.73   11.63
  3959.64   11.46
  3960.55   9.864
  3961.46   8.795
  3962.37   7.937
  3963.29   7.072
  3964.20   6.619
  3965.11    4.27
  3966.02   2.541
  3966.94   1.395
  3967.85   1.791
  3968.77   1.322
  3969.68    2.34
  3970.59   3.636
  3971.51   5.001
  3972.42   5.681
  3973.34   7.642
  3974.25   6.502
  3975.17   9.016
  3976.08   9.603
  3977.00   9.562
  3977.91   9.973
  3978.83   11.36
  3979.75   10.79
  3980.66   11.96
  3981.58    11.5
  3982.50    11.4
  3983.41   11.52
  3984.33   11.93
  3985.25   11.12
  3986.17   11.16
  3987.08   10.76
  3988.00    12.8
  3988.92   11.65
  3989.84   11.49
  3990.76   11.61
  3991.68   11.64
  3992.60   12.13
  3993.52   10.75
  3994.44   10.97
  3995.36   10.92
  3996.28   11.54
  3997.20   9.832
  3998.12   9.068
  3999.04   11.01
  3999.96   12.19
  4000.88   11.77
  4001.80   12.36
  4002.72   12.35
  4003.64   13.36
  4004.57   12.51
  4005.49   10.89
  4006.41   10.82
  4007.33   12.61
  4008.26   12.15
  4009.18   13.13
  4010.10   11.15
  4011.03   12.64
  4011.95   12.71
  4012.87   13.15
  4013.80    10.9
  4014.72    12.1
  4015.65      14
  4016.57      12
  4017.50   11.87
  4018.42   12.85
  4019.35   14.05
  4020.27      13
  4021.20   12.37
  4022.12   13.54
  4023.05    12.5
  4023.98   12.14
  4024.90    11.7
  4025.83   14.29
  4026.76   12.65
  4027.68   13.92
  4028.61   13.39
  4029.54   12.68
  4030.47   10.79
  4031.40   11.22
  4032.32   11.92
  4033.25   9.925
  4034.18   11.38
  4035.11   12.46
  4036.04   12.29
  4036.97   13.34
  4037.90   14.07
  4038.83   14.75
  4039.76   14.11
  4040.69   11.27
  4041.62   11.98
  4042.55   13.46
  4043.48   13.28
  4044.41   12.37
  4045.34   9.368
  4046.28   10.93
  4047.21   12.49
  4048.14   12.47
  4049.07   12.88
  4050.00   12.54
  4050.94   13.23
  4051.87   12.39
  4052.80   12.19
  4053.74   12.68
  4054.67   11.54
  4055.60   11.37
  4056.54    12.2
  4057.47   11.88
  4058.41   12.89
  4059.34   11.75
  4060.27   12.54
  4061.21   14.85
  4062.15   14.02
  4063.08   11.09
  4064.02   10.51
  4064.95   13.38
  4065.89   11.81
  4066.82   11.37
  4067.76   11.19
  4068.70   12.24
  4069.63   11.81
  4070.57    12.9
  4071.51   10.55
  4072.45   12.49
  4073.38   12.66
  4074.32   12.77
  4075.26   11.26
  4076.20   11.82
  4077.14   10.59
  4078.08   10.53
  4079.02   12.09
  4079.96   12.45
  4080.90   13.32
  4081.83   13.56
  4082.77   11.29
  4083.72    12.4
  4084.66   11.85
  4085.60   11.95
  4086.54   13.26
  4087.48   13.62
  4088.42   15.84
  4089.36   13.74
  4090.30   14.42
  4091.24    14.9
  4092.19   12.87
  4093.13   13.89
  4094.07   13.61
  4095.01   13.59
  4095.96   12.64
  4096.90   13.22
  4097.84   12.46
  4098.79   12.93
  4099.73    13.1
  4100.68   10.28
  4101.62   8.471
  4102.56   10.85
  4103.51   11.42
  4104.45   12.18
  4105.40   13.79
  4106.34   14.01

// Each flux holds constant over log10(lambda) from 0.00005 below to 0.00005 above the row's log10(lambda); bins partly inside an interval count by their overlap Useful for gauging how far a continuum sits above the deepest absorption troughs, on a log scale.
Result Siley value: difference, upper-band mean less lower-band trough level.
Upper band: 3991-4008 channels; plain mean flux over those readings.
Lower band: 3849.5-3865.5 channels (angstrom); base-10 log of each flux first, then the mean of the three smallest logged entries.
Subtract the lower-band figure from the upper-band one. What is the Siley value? 10.6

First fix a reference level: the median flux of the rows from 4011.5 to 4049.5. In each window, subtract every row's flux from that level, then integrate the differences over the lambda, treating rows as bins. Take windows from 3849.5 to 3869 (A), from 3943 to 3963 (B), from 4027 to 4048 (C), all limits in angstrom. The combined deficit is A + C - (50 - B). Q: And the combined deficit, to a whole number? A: 57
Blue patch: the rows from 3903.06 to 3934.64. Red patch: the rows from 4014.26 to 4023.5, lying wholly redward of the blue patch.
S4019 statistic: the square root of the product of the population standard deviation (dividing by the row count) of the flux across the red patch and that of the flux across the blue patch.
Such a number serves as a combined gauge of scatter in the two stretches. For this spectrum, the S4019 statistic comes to 1.5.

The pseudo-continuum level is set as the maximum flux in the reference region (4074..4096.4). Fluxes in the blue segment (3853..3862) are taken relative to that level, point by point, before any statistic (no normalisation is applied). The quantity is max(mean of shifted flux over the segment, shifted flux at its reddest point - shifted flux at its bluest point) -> 2.1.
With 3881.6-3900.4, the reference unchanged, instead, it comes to -1.7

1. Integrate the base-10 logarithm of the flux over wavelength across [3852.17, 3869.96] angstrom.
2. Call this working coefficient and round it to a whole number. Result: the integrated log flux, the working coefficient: 18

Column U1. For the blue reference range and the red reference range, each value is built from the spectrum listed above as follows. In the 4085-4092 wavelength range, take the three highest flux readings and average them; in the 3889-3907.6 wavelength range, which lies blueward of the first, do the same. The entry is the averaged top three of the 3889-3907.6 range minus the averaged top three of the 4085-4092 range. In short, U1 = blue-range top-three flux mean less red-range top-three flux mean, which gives -4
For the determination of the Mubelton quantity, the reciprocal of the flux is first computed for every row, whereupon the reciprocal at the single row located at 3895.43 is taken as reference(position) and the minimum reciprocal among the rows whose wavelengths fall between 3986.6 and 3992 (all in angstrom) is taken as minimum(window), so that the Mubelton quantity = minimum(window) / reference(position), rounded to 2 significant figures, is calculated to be 0.63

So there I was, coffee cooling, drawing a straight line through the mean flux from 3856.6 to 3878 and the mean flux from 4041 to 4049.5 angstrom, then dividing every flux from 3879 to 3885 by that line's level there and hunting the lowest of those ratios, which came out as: 0.79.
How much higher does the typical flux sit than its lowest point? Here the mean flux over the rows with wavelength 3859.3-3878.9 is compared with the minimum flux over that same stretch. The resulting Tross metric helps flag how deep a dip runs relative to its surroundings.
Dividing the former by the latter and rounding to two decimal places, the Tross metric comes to 1.42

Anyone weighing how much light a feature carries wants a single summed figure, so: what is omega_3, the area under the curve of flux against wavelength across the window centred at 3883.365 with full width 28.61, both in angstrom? 271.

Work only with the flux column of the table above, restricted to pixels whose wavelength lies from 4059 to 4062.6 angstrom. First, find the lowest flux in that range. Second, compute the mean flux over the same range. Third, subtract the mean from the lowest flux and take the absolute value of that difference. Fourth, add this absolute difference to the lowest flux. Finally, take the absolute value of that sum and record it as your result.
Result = 13.3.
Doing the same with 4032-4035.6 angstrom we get 11.4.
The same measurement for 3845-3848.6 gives 10.1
